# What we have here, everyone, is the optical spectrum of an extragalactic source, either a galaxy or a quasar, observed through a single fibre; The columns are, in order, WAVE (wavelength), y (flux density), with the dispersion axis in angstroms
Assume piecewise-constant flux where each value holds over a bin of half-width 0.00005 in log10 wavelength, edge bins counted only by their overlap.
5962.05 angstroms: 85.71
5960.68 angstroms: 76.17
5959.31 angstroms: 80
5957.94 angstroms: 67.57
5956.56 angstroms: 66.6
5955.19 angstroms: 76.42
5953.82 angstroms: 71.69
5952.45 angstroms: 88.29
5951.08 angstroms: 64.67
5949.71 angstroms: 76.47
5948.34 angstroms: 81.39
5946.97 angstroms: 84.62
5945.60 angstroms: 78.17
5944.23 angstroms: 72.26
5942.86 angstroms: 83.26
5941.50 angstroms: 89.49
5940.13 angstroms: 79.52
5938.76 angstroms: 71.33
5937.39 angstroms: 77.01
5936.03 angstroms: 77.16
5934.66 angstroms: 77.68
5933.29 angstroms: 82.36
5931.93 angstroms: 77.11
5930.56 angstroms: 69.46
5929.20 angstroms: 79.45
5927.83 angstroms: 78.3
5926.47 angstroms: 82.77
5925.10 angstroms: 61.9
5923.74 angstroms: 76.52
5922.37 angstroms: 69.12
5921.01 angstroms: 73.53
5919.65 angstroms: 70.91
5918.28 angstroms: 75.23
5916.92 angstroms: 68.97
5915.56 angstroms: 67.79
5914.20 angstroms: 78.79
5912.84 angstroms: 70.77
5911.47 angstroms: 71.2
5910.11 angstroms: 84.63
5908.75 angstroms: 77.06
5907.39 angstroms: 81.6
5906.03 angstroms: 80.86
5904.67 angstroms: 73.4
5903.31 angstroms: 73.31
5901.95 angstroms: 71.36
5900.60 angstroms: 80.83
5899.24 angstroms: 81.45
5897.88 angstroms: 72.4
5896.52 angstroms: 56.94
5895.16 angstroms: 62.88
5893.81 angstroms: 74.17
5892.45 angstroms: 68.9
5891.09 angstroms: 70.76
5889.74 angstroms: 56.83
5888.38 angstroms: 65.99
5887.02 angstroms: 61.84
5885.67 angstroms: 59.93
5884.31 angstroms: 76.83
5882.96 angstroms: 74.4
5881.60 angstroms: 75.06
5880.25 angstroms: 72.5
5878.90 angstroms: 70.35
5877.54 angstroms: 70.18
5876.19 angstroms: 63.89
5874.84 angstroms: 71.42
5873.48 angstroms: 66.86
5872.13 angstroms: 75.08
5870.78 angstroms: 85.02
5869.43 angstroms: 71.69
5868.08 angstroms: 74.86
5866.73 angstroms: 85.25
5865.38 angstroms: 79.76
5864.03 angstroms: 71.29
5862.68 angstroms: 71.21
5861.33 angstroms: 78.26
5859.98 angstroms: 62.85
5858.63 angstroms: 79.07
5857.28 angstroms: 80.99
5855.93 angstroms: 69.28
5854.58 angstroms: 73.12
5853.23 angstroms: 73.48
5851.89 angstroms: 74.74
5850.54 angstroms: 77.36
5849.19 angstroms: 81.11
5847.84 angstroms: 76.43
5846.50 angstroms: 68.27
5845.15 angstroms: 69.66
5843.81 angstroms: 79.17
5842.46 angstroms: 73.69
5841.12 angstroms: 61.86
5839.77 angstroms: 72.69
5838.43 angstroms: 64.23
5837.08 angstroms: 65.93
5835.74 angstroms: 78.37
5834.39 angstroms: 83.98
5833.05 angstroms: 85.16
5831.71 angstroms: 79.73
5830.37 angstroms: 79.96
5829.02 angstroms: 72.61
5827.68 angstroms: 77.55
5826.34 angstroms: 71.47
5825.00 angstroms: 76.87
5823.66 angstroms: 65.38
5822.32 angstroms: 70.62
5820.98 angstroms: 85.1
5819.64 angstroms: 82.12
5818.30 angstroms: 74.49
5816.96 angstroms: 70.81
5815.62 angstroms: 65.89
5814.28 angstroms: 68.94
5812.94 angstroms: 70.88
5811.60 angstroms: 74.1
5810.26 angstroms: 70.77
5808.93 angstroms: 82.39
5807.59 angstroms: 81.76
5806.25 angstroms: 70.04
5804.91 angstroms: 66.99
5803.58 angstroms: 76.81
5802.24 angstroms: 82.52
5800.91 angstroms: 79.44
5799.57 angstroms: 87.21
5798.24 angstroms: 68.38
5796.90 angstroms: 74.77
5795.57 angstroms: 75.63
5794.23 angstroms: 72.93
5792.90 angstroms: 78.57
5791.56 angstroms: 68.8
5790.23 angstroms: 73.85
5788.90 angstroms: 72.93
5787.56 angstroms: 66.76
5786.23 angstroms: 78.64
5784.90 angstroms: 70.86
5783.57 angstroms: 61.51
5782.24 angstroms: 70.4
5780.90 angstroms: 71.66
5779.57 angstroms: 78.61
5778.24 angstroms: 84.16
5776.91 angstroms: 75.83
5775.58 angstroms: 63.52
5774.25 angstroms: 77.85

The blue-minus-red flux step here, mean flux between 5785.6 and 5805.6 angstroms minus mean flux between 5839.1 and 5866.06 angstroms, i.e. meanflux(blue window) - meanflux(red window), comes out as 1.2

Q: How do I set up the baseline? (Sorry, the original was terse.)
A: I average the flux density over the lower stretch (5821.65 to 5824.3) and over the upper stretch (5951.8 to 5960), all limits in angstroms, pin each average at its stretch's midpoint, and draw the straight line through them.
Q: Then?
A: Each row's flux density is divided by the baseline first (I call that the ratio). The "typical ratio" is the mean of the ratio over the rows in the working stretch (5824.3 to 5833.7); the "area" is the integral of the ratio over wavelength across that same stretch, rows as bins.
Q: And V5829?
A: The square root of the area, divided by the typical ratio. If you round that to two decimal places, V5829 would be 2.88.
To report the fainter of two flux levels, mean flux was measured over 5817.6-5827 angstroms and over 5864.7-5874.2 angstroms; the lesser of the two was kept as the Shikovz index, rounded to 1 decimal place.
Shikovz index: 75.2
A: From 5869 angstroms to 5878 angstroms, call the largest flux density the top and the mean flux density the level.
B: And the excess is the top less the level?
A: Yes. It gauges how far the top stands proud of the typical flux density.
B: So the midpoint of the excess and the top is 49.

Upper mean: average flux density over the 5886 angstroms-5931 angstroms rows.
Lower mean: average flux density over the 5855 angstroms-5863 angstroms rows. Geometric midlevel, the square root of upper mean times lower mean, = 73.0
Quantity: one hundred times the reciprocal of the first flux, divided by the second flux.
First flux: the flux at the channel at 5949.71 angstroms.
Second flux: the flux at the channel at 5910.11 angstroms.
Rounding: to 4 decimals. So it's 0.0155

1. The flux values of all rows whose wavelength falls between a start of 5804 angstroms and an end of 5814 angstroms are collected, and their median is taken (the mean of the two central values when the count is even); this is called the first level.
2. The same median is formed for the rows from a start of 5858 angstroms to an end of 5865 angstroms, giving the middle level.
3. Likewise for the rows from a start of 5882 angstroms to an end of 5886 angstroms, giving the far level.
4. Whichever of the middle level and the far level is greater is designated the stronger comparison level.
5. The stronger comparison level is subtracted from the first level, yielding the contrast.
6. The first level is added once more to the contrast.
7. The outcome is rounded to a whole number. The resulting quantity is 67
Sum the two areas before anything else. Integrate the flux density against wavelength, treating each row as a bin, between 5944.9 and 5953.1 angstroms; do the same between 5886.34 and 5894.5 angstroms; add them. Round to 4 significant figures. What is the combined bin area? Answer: 1189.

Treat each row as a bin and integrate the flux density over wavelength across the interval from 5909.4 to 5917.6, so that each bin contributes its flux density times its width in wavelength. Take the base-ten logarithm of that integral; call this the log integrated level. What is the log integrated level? 2.78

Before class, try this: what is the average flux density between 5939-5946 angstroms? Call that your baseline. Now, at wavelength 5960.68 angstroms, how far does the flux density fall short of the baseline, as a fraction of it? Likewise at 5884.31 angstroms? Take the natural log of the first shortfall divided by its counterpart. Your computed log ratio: 0.2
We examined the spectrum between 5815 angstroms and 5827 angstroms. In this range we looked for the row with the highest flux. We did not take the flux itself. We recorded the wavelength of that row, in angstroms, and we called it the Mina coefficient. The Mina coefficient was 5820.98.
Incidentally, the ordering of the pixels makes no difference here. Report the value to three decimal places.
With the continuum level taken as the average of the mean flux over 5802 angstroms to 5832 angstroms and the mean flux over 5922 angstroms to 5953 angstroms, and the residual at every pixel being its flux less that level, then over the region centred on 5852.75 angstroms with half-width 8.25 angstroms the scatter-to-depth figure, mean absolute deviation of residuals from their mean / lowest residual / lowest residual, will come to 0.026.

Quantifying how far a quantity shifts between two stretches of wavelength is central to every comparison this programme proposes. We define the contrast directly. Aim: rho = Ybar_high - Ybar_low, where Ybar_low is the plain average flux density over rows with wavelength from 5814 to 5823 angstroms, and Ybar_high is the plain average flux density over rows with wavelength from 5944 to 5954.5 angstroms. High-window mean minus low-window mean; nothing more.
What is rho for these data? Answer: 3.2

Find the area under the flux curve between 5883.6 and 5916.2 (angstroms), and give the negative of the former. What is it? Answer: -2338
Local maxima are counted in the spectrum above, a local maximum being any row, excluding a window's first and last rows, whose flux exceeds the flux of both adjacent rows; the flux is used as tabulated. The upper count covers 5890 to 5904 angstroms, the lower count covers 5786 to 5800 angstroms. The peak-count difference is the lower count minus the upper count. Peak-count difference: 1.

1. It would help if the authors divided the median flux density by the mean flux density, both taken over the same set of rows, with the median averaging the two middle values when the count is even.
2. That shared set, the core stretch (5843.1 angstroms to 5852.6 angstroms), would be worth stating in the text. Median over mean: 1.02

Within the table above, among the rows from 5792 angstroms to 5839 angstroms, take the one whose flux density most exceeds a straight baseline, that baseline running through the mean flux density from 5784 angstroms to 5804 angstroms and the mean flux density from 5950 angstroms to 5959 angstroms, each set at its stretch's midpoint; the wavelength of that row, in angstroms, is 5799.57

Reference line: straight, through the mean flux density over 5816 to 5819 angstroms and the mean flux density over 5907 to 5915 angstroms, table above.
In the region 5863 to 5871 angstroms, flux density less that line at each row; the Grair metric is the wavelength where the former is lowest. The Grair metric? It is 5864.03 angstroms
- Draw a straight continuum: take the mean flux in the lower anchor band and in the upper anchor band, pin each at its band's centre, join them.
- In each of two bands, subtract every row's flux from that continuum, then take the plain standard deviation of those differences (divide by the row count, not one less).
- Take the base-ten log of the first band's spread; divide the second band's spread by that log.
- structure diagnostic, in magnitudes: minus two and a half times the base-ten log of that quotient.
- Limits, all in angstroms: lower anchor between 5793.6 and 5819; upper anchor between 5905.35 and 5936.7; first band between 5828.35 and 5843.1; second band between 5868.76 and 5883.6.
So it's -1.92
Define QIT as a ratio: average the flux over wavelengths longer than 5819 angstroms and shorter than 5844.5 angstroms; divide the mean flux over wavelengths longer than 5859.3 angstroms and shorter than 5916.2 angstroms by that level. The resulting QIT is 0.96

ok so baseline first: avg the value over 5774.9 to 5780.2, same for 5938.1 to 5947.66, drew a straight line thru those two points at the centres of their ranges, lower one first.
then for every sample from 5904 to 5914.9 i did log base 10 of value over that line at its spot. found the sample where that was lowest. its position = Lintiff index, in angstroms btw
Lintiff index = 5912.84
